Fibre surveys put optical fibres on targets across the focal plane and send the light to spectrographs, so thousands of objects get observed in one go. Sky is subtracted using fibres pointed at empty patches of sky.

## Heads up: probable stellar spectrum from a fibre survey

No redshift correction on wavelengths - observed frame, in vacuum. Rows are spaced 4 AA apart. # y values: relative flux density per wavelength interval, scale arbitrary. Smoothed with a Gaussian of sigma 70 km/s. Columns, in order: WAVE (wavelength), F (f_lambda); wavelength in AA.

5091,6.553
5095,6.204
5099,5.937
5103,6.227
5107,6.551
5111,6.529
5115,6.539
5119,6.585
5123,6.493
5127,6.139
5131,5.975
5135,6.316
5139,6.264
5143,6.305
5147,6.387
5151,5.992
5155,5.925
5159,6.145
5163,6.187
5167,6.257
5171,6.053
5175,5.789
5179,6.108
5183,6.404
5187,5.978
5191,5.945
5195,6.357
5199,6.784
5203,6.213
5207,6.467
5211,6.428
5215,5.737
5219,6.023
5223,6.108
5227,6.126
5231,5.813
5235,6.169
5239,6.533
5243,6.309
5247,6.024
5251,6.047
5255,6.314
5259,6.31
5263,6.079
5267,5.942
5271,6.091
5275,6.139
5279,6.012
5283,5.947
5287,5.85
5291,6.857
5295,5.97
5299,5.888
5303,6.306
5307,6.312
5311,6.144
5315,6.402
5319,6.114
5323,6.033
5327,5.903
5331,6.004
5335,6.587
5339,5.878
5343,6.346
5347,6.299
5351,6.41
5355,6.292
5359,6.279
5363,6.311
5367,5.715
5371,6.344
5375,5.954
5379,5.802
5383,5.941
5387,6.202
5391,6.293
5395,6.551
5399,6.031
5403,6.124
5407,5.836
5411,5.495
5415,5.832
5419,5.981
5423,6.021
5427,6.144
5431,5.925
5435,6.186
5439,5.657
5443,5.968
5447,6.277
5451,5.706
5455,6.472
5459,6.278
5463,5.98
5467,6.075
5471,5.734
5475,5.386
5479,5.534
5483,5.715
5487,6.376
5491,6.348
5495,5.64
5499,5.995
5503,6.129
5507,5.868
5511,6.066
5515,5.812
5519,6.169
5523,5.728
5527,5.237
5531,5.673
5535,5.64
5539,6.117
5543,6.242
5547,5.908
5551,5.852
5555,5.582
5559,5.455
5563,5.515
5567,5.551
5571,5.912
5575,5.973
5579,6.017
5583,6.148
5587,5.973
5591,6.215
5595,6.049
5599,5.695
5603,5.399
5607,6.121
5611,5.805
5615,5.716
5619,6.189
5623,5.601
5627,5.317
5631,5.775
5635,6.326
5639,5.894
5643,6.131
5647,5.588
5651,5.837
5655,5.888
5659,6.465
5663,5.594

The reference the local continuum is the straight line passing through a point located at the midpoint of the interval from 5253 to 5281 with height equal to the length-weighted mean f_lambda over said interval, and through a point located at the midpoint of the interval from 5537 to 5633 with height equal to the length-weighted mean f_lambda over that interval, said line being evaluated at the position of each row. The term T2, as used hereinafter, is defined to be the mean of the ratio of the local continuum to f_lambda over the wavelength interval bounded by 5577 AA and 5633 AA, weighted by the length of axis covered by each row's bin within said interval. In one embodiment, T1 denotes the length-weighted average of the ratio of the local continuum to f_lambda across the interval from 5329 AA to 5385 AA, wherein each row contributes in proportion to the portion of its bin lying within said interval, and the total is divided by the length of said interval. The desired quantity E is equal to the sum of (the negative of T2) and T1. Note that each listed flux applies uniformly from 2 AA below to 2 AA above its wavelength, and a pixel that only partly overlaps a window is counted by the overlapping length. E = -0.012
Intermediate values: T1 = 0.98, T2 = 1.00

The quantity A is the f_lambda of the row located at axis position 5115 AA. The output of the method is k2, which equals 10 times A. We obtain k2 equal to 65.4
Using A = 6.539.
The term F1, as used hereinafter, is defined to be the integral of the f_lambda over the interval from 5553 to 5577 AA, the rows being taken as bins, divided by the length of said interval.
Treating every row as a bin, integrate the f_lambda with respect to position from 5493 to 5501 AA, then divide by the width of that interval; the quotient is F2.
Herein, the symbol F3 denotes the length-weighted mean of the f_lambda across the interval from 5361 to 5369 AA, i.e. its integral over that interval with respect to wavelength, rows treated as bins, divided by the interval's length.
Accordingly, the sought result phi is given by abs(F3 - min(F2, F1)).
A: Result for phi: 0.35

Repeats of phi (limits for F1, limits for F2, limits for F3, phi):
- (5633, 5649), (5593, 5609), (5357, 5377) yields 0.30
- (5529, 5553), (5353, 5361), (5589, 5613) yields 0.02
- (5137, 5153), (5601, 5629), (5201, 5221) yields 0.44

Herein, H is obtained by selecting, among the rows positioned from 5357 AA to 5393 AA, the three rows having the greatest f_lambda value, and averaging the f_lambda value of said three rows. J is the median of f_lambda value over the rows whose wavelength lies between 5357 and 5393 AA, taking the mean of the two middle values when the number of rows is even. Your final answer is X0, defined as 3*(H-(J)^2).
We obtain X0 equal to -96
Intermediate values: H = 6.32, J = 6.2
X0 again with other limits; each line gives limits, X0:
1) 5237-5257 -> -100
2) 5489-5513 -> -91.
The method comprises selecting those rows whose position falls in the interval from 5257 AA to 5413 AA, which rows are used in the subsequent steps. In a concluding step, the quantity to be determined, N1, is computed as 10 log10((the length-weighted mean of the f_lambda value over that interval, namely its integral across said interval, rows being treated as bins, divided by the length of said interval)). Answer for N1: 7.87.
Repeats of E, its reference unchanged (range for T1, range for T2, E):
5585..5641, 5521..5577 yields -0.031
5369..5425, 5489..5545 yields -0.003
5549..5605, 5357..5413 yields 0.013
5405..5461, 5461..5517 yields -0.005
